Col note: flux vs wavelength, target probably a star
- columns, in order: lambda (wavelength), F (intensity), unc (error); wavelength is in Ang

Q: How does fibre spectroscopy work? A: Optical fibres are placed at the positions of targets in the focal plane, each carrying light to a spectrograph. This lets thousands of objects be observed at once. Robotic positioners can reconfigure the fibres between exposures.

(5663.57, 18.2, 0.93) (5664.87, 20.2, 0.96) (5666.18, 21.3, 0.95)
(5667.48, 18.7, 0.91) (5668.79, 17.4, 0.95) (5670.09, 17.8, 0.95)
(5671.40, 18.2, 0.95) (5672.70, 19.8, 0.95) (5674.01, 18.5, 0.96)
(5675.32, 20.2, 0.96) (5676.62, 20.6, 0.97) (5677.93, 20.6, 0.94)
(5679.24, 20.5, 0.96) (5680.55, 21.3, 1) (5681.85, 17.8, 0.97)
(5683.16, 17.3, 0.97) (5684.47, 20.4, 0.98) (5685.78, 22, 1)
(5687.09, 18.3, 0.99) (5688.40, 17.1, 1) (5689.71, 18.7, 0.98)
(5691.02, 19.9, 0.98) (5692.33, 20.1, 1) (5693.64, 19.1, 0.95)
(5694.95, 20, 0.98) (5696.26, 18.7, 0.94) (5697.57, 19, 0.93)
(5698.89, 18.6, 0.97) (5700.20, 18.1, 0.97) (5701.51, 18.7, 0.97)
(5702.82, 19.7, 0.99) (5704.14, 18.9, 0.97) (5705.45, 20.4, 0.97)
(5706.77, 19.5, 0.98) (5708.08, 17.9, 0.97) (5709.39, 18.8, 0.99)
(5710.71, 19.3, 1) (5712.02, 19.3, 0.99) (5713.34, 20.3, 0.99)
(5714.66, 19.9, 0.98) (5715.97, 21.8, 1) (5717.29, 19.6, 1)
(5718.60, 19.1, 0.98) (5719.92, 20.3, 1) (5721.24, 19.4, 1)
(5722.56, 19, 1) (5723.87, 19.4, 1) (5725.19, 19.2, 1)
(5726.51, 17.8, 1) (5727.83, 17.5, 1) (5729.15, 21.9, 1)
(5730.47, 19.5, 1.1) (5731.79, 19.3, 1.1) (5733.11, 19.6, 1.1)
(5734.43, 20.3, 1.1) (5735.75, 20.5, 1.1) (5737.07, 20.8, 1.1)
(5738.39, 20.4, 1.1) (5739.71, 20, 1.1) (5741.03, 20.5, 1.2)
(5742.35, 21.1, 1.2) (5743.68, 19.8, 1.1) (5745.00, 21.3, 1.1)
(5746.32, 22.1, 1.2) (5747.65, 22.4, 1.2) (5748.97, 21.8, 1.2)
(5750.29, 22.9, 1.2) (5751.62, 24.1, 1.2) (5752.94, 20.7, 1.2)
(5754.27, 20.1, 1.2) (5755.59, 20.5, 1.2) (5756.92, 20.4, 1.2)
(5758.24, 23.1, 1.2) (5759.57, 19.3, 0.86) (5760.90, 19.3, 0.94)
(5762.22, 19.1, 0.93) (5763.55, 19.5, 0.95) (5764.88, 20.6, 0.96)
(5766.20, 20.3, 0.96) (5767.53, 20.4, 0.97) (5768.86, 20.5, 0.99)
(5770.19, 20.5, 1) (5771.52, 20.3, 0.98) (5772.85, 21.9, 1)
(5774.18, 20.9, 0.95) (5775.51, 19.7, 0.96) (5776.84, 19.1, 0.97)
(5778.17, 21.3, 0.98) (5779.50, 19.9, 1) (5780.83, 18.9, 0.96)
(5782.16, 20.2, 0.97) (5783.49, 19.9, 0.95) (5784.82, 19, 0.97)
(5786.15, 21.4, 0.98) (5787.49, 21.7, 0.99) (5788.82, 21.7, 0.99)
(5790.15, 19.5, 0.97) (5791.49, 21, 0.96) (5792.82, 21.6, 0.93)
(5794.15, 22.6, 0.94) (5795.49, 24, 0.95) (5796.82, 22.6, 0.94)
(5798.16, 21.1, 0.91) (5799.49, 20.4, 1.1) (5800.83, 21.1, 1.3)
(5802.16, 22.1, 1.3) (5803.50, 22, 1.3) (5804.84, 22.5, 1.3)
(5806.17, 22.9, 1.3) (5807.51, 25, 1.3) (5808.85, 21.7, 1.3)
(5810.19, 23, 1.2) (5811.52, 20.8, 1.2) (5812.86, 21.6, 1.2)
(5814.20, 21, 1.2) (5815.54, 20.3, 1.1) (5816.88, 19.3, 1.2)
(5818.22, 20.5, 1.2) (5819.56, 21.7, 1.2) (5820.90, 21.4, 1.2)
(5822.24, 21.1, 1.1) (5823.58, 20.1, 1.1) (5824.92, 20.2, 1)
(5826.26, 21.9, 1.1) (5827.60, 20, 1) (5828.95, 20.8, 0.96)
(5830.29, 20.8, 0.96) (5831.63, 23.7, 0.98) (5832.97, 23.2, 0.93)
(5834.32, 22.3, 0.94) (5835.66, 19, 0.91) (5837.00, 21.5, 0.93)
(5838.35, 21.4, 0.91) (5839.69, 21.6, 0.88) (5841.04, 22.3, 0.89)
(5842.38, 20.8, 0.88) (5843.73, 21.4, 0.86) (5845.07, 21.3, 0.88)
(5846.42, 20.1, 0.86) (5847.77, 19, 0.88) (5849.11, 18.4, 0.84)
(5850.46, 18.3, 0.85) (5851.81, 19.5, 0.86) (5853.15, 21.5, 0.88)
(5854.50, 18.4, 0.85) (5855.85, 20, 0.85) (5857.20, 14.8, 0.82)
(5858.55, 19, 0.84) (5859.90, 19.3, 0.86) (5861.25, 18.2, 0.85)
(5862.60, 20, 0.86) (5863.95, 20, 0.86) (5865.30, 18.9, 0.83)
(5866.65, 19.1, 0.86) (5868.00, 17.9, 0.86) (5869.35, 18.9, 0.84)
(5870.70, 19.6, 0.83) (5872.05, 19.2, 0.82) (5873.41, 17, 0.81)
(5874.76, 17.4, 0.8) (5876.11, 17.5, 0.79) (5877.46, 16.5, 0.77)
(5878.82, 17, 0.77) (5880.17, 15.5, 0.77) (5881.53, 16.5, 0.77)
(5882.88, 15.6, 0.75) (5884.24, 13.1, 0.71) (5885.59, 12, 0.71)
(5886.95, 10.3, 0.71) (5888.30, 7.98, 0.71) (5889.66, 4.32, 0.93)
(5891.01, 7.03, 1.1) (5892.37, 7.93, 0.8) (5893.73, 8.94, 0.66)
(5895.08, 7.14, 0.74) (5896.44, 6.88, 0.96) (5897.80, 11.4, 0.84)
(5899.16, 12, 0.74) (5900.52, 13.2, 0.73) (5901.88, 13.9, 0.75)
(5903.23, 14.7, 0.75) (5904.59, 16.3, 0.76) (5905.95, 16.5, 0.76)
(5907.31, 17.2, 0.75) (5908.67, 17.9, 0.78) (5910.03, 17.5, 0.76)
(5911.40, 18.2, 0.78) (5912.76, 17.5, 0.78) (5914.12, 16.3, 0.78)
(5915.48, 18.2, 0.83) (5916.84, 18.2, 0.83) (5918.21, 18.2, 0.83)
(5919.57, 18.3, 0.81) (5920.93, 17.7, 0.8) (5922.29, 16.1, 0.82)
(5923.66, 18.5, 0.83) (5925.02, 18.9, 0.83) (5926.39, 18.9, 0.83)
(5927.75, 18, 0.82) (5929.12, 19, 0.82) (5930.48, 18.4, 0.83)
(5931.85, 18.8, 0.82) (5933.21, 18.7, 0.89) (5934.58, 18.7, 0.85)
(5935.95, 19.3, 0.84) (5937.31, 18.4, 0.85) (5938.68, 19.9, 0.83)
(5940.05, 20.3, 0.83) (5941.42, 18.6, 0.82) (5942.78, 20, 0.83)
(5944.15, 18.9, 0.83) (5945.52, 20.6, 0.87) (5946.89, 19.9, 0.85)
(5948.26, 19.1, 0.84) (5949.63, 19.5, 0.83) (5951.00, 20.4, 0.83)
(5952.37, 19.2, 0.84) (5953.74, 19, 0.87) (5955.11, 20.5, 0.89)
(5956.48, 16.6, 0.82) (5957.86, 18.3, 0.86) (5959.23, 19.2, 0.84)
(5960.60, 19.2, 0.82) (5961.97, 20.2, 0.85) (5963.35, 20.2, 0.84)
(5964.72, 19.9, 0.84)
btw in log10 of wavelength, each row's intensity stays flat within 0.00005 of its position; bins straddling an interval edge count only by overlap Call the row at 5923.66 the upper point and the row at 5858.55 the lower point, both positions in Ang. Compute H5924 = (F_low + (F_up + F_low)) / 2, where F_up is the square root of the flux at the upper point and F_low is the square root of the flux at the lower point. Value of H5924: 6.5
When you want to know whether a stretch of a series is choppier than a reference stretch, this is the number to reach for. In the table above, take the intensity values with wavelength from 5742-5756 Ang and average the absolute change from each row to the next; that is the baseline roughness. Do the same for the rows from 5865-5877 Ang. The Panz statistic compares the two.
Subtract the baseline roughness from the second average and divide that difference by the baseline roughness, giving -0.31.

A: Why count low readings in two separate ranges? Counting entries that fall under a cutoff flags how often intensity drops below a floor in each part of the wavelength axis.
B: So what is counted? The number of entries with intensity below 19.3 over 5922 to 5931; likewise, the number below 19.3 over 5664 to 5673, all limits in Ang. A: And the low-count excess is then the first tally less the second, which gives 3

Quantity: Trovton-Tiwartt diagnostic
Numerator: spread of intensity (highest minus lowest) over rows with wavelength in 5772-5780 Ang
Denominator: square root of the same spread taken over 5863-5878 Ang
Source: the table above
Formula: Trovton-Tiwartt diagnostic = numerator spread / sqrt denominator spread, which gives 1.5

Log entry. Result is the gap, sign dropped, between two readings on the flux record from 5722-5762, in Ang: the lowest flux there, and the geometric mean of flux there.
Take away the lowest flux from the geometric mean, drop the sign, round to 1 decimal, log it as 2.9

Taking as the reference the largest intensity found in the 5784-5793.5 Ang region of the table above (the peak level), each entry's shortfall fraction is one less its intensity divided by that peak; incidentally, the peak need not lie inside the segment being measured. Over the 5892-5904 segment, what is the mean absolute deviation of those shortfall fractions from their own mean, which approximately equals 0.12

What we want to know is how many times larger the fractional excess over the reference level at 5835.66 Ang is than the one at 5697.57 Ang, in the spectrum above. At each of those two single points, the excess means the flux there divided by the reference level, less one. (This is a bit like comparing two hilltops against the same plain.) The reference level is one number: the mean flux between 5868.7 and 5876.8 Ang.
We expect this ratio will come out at 1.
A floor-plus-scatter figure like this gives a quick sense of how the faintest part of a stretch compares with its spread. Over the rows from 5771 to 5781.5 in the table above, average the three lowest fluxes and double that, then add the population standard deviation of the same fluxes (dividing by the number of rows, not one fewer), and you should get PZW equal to 39.5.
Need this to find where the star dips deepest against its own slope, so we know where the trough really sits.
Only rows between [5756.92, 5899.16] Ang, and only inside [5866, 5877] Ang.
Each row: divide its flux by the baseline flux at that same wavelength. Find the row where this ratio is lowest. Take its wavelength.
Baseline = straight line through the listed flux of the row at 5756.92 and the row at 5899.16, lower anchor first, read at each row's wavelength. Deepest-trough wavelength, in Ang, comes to 5873.41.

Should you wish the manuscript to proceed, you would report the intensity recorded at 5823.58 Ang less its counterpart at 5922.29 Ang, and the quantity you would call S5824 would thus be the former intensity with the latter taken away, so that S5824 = 4.0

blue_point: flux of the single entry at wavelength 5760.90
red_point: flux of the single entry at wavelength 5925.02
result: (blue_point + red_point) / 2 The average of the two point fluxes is 19.1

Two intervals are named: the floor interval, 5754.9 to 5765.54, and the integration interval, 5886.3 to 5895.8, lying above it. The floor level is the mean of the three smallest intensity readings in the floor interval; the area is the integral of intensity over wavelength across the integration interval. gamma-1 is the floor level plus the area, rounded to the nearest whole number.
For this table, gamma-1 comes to 92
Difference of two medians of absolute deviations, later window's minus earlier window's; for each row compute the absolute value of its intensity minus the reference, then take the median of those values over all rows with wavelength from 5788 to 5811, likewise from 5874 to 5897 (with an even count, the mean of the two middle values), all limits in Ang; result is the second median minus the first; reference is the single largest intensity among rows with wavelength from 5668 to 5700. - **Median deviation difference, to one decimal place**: 9.1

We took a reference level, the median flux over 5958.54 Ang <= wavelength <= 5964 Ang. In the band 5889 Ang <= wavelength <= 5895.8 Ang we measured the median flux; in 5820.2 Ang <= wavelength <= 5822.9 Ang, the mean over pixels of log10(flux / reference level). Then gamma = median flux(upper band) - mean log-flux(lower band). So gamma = 7.1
